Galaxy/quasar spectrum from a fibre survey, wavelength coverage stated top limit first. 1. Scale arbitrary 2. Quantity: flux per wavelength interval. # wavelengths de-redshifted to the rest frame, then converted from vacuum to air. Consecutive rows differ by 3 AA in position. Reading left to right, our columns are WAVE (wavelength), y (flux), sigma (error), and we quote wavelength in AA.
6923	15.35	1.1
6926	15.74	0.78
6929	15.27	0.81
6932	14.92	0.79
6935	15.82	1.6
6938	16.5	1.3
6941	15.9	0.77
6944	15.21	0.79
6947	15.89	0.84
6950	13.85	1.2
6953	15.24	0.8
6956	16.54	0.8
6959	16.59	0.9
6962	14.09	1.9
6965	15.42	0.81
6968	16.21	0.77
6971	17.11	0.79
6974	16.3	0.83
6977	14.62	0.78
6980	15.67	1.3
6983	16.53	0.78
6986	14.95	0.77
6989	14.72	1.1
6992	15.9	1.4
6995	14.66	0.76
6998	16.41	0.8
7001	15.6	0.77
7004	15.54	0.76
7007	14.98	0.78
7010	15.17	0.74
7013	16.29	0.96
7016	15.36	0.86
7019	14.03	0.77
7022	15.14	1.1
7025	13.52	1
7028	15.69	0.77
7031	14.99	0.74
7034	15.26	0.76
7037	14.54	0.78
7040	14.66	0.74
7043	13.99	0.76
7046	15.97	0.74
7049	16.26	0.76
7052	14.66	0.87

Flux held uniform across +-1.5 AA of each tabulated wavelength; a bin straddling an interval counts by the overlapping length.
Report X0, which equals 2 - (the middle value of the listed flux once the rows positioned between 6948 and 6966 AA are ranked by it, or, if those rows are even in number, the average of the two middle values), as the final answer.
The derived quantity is -13.3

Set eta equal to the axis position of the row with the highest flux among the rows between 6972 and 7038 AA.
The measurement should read 6983 AA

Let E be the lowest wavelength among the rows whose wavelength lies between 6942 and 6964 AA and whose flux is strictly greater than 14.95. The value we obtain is 6944 AA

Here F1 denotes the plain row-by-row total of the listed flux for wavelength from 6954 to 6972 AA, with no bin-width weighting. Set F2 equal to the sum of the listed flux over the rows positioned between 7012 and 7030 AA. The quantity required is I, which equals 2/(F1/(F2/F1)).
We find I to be 0.0196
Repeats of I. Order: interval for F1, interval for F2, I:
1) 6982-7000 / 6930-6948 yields 0.0217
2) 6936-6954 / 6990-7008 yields 0.0217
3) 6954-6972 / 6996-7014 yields 0.0204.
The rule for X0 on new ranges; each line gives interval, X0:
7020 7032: -13.1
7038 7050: -13.3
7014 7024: -13.1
